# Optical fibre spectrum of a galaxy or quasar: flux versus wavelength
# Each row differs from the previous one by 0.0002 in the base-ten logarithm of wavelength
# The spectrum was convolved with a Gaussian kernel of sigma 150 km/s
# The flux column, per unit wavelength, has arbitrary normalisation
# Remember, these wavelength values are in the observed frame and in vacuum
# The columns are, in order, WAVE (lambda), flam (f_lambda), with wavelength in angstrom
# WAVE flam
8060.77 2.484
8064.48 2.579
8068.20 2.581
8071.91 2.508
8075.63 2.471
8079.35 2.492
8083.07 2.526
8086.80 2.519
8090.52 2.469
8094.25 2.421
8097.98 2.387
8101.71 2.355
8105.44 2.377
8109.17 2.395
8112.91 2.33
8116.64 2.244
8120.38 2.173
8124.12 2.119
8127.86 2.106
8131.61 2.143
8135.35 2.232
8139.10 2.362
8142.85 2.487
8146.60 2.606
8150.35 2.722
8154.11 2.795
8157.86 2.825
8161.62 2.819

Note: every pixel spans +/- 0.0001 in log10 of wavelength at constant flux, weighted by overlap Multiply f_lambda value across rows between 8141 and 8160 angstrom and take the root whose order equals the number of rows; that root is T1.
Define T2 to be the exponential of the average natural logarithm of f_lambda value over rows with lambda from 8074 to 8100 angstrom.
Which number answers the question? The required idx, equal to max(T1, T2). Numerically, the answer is 2.68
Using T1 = 2.68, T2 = 2.47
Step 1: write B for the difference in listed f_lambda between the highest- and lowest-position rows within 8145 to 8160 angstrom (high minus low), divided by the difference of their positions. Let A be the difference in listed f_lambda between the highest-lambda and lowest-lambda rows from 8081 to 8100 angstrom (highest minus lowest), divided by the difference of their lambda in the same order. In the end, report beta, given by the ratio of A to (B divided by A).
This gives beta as 0.004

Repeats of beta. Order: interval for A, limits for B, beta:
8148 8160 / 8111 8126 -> -0.010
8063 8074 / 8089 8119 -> -0.011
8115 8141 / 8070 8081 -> -0.013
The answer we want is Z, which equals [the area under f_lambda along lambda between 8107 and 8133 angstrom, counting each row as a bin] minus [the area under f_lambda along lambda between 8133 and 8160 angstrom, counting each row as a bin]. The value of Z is -12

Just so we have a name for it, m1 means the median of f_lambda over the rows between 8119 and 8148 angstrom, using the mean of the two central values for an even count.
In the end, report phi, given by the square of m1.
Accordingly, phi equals 4.9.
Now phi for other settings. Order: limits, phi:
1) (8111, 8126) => 4.9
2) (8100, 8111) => 5.7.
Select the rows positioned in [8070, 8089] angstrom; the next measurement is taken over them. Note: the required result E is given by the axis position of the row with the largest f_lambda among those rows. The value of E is 8083.07 angstrom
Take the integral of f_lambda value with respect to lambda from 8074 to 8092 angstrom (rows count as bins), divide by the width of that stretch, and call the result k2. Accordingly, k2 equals 2.50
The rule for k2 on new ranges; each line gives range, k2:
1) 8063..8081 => 2.53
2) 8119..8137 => 2.15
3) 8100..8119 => 2.34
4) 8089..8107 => 2.40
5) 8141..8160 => 2.69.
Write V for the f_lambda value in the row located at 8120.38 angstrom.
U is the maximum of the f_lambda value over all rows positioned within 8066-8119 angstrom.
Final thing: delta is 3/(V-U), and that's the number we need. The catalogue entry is -7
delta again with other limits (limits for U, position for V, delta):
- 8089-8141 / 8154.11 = 9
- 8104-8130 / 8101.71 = -75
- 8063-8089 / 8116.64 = -9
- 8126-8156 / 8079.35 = -10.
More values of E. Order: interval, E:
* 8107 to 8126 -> 8109.17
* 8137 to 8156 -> 8154.11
